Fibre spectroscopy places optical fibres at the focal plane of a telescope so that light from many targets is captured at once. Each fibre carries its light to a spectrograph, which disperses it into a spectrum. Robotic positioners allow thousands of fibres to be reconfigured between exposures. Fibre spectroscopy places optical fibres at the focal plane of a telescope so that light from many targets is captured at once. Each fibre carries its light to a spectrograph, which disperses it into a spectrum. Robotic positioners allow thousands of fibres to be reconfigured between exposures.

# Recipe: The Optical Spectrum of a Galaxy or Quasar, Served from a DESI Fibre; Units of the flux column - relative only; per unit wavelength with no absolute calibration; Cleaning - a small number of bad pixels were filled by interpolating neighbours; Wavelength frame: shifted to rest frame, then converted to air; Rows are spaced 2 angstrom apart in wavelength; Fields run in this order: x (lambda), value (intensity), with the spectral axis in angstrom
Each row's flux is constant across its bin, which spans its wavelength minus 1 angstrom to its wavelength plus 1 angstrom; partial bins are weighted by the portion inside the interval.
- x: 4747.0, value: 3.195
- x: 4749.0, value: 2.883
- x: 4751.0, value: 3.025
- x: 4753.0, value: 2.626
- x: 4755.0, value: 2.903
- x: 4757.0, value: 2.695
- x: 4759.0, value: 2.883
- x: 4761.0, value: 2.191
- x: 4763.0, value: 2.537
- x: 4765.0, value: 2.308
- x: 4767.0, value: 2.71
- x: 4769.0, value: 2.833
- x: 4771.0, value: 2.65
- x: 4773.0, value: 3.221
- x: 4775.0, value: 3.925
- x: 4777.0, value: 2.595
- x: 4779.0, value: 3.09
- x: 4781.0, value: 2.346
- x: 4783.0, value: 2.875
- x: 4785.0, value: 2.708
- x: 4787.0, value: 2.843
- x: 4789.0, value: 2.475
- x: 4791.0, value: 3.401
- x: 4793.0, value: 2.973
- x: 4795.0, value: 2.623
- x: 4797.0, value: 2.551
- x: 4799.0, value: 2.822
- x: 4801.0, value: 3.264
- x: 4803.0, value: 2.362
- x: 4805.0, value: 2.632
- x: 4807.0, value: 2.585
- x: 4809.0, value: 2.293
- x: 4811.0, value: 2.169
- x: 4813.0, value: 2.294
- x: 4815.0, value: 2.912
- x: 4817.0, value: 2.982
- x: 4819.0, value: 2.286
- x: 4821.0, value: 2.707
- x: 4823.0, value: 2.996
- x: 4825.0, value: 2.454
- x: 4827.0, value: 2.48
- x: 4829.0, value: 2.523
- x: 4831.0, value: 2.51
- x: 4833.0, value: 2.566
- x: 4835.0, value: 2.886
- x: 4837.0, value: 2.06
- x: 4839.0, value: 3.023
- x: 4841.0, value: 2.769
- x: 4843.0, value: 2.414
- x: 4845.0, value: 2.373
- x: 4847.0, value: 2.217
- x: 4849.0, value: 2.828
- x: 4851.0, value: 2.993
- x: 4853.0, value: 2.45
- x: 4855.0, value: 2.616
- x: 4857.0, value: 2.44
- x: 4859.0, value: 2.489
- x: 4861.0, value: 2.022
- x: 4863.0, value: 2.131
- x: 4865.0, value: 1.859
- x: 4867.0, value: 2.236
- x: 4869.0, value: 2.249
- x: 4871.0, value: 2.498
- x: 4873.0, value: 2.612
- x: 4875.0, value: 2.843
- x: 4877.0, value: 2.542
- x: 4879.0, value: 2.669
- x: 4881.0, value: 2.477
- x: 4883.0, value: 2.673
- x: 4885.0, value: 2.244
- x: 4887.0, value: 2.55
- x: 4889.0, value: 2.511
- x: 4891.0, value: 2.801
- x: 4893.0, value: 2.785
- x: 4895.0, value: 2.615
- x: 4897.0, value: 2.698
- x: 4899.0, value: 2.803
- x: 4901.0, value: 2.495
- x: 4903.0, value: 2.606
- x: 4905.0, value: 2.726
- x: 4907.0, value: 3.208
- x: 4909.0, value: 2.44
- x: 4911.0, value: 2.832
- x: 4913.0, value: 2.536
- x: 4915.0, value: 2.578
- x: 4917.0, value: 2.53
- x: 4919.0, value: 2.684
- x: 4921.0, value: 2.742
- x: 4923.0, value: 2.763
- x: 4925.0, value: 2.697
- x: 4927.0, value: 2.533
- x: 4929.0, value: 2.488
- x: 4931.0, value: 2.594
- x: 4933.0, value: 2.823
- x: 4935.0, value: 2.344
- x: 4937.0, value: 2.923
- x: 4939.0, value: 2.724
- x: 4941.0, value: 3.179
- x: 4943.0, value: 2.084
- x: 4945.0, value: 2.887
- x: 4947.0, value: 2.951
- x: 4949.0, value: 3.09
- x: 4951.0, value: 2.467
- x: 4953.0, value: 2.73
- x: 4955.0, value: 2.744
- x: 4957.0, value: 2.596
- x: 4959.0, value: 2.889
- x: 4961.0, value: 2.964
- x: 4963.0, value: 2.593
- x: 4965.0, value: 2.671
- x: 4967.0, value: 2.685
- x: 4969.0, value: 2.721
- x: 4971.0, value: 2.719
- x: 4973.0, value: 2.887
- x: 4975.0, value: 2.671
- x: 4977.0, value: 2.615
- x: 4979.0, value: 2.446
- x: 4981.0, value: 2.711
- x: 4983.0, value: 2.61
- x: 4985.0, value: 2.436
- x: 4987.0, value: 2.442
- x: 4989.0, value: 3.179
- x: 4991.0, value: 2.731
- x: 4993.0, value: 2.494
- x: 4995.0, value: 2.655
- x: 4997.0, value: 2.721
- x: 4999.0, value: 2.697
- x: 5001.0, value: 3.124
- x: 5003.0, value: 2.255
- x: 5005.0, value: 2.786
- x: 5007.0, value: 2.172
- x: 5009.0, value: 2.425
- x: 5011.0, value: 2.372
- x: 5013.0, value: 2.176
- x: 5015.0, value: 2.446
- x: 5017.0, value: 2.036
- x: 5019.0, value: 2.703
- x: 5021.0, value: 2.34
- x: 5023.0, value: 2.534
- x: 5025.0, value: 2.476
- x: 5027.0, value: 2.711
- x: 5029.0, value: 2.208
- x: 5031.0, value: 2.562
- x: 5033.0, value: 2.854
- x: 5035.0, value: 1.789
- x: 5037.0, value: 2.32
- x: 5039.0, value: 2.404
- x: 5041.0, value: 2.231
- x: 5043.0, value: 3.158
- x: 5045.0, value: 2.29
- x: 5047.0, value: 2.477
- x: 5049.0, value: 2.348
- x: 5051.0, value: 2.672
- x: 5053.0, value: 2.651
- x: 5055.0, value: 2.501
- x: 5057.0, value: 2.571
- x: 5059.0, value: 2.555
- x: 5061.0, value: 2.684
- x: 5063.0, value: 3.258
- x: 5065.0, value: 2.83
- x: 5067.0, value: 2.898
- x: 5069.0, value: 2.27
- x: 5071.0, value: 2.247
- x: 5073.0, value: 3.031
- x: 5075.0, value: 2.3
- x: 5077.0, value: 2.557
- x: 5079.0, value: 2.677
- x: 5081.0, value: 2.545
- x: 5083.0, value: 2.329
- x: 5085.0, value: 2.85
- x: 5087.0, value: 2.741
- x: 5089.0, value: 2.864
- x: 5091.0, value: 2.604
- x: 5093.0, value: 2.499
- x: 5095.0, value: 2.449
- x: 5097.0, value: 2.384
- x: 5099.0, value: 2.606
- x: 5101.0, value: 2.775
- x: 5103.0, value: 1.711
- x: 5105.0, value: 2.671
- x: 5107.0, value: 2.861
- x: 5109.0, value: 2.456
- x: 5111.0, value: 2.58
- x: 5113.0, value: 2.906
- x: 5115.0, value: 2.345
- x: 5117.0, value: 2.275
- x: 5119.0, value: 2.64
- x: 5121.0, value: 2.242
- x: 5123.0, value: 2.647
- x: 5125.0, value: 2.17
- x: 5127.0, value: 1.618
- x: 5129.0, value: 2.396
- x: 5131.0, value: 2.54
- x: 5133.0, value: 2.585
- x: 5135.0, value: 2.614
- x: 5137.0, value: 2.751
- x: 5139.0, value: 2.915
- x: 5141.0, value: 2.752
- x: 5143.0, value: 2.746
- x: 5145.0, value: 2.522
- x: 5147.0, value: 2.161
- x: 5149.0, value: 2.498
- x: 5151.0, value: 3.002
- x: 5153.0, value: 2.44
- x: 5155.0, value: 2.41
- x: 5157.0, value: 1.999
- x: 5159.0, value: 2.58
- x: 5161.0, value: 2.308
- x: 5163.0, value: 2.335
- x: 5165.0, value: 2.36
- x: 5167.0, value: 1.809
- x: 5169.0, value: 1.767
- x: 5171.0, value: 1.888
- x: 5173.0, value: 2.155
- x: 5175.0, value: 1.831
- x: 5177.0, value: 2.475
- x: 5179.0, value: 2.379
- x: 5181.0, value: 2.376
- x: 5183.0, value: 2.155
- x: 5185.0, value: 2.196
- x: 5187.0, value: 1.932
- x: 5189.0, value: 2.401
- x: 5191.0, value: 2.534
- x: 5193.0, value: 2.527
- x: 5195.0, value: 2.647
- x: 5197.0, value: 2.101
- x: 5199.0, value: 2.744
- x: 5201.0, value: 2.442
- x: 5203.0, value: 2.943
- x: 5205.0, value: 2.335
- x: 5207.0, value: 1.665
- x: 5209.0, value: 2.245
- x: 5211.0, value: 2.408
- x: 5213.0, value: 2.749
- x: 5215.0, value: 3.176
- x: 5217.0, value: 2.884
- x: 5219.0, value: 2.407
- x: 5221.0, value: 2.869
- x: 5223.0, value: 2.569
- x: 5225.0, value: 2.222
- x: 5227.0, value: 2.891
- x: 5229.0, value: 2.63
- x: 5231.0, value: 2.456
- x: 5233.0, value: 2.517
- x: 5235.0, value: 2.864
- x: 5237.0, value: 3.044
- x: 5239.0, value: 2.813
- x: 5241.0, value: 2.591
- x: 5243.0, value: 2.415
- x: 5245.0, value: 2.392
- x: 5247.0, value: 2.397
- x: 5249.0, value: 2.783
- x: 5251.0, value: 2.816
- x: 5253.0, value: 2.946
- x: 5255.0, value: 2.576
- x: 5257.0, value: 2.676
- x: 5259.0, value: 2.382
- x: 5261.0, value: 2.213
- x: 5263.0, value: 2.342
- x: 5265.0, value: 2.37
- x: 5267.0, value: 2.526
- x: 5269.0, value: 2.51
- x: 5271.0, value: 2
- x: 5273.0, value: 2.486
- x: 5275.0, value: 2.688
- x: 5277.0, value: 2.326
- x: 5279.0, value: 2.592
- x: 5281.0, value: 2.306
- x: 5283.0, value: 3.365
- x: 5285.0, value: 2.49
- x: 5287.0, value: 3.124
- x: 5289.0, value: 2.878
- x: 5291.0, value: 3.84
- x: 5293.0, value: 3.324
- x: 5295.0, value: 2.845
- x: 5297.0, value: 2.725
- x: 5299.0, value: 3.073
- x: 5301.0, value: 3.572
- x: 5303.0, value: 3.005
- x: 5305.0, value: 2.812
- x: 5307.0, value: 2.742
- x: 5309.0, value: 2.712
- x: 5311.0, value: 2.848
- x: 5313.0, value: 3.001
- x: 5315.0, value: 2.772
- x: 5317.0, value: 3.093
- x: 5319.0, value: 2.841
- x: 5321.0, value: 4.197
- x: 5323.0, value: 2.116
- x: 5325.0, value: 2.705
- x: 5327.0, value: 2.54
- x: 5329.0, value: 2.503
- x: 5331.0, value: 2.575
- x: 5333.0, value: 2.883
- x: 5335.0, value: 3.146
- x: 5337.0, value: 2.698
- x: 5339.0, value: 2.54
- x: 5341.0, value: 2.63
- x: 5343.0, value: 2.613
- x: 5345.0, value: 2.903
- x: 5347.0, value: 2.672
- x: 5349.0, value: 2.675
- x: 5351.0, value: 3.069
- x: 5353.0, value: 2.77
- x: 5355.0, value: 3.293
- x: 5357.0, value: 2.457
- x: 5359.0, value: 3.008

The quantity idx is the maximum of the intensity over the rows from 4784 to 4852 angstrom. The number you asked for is 3.401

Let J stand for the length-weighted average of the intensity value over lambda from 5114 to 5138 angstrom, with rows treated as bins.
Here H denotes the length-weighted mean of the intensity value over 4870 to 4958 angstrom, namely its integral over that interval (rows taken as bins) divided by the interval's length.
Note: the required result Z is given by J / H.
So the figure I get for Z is 0.90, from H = 2.67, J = 2.40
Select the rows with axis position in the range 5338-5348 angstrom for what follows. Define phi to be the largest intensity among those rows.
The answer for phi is 2.903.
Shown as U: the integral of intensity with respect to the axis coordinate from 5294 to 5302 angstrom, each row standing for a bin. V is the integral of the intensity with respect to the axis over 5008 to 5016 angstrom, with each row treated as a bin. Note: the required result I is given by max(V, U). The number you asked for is 24.4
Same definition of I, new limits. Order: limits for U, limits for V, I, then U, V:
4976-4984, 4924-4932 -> 20.8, 20.8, 20.6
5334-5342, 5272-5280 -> 22.0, 22.0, 20.2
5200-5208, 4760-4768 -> 19.5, 18.8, 19.5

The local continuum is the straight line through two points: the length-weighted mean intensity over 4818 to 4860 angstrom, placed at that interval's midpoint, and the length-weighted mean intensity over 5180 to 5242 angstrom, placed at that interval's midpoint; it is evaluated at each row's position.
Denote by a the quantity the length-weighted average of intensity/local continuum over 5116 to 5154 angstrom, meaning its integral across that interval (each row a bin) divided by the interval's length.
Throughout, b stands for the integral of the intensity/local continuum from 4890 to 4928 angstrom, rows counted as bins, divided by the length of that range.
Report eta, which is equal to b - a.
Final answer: 0.062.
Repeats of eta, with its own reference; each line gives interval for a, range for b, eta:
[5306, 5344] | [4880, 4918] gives -0.086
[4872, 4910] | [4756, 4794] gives 0.054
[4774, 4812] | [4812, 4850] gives -0.064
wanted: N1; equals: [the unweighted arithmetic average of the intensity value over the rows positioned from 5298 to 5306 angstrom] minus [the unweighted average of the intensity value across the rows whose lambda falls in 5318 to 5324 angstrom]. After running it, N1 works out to 0.1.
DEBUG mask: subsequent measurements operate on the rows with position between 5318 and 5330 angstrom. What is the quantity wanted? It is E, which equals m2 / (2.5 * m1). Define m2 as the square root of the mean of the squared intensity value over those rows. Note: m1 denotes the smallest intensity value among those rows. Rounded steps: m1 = 2.116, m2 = 2.89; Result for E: 0.547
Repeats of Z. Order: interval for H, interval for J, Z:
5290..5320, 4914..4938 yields 0.88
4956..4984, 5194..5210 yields 0.89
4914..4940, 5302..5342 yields 1.06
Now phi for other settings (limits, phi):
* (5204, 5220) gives 3.176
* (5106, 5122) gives 2.906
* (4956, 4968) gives 2.964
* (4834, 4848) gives 3.023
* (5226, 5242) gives 3.044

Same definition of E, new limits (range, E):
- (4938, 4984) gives 0.524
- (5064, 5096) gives 0.466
